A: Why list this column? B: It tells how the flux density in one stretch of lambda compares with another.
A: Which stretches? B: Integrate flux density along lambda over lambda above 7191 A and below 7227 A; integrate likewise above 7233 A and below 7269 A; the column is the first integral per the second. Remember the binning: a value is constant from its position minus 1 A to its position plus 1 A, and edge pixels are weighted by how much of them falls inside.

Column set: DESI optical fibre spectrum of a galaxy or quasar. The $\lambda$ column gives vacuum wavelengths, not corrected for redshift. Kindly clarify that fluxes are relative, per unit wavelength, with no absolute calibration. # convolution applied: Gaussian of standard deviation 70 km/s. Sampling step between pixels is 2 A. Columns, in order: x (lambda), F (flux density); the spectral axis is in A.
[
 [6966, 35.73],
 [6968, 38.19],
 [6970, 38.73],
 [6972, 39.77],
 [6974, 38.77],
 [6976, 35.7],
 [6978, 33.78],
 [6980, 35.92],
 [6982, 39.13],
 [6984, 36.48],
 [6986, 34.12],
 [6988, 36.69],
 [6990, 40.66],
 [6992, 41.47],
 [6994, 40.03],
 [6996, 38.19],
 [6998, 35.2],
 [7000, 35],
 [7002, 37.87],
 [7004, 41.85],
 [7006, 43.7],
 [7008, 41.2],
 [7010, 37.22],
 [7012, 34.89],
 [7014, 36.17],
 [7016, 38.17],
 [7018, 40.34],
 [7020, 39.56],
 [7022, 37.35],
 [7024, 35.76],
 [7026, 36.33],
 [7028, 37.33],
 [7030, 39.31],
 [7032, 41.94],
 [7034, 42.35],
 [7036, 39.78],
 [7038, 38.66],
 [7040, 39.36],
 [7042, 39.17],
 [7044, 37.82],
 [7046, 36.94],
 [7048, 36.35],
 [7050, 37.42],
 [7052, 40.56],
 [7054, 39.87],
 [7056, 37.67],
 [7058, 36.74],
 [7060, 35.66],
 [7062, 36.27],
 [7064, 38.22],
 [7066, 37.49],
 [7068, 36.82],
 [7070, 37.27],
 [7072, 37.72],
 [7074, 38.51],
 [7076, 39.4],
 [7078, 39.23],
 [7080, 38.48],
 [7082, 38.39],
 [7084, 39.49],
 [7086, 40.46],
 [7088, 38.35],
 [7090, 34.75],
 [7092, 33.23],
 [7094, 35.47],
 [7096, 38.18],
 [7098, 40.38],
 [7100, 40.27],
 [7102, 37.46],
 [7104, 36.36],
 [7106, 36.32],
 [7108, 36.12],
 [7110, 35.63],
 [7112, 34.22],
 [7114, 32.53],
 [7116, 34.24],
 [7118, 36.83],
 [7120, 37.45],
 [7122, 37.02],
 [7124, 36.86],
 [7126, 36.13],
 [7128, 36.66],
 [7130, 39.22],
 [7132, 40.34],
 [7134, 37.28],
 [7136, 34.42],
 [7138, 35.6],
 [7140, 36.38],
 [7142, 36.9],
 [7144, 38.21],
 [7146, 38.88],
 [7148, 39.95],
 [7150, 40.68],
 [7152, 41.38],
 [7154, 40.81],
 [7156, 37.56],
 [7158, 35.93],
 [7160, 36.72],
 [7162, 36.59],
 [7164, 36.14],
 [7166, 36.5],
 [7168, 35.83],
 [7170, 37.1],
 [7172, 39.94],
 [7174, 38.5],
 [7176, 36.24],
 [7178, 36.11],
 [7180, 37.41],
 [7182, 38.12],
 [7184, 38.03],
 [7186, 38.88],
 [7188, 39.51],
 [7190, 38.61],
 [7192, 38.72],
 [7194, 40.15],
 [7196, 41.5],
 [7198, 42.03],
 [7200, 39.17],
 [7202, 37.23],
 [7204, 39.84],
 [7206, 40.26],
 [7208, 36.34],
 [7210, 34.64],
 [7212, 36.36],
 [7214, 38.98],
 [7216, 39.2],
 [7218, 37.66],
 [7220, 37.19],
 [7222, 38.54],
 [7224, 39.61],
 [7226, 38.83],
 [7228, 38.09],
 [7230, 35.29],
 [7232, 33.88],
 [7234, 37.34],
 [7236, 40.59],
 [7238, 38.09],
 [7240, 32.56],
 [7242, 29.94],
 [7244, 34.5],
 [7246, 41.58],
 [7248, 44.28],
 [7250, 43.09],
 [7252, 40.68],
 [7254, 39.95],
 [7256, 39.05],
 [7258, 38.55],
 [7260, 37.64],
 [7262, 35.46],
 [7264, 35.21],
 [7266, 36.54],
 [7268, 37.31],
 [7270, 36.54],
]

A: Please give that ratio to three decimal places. 1.020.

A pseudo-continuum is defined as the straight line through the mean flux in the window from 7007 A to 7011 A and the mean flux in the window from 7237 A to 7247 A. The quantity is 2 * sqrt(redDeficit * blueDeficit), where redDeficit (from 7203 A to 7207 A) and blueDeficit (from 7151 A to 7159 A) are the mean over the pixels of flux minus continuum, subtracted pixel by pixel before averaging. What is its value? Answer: 5.9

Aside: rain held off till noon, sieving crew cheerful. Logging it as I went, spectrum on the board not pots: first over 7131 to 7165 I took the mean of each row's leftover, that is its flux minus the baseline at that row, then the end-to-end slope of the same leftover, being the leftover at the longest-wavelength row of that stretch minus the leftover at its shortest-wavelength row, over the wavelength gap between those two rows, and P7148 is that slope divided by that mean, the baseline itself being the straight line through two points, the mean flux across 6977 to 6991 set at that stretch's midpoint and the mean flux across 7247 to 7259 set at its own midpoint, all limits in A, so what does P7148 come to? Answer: 0.10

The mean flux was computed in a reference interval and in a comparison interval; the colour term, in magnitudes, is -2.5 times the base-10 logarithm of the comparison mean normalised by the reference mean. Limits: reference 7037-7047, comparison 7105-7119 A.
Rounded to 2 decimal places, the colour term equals 0.10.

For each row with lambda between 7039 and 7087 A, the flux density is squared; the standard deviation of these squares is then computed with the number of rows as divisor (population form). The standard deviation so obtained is 101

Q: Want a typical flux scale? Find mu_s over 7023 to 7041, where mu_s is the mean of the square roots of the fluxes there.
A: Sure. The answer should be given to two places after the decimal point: 6.24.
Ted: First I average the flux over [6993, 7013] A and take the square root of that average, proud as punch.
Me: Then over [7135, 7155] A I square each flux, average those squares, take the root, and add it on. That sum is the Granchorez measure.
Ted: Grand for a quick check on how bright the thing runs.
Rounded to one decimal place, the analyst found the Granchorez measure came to 44.6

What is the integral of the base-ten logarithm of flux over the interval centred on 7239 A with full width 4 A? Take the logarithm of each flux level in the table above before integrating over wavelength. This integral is 6.19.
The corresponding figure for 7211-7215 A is 6.30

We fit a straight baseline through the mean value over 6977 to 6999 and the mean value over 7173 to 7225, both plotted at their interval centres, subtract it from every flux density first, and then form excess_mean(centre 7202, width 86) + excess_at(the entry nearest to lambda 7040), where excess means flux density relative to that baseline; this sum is 0.9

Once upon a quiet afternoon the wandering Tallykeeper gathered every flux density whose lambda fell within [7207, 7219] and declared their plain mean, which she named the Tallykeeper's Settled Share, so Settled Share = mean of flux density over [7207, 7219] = 37.2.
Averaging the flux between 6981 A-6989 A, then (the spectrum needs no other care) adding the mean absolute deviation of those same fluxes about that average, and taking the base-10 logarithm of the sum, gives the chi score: 1.58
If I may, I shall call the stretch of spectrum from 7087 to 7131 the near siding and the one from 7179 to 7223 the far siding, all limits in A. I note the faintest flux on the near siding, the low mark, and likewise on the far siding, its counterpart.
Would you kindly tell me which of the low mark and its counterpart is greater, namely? 34.6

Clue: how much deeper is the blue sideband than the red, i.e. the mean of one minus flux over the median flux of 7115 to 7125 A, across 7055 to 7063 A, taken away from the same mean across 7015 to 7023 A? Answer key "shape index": -0.062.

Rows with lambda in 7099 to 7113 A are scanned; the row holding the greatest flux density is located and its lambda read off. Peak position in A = 7100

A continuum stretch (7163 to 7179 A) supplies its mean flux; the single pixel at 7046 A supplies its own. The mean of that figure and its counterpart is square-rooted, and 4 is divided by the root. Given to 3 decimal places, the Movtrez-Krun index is 0.658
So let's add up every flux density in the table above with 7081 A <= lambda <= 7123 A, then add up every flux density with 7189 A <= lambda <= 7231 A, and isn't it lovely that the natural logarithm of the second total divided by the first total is 0.04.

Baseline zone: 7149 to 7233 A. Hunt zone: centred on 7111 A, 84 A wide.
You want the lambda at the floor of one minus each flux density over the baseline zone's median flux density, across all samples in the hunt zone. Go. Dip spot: 7152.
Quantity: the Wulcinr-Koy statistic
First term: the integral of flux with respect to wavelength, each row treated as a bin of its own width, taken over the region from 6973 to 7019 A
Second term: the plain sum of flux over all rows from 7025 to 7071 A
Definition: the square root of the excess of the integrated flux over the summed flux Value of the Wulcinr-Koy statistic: 29.4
